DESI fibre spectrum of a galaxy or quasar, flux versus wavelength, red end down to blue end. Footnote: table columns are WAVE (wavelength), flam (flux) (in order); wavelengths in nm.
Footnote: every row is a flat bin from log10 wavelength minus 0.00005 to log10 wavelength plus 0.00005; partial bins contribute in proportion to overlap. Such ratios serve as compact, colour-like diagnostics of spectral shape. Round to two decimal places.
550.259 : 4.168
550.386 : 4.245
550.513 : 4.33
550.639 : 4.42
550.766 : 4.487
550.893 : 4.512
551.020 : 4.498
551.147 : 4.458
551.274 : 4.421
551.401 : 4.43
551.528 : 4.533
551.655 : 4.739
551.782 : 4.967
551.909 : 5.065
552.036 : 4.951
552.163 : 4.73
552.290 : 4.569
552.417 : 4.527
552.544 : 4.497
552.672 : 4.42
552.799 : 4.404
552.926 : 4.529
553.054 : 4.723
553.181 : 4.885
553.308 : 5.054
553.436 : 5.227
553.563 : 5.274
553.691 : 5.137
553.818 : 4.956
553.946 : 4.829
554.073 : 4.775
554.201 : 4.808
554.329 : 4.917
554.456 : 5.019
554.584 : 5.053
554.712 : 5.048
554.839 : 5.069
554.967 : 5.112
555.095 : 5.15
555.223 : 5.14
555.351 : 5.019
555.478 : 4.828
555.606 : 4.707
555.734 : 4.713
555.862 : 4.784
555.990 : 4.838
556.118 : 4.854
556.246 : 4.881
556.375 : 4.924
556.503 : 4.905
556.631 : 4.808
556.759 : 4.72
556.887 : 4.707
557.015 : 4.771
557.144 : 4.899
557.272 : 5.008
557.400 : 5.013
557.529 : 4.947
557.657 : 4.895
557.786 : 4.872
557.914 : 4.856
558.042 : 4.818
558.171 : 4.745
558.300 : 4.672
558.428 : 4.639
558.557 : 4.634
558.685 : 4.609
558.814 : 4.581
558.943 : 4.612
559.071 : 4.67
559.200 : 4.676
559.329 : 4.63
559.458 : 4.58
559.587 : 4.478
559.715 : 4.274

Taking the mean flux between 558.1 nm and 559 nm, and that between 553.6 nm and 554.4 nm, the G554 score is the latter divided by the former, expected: 1.06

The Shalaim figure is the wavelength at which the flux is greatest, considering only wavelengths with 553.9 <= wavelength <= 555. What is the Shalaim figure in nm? 554.967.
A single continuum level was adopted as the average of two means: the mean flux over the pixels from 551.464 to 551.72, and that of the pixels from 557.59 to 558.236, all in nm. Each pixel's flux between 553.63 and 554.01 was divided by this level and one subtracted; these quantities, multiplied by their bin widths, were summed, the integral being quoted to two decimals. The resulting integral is 0.02 nm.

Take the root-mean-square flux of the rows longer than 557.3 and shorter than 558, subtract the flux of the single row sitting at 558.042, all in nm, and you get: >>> 0.10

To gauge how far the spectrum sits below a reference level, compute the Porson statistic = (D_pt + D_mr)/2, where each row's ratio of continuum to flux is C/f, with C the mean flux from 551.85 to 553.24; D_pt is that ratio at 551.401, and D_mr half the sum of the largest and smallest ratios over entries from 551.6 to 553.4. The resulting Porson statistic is 1.02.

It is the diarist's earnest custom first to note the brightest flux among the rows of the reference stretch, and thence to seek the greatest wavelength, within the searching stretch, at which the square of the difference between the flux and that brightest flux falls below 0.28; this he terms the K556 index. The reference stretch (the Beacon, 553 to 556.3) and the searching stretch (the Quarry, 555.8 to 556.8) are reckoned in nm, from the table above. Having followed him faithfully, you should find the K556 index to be 556.631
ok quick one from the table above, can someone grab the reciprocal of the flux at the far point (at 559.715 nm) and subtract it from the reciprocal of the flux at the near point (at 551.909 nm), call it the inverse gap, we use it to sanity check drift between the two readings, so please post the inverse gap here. -0.037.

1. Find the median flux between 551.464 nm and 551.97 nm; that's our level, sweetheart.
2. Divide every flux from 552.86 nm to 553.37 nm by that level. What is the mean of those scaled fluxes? 0.99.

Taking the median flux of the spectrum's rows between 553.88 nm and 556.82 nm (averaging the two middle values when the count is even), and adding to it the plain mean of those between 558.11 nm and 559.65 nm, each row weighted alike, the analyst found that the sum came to 9.51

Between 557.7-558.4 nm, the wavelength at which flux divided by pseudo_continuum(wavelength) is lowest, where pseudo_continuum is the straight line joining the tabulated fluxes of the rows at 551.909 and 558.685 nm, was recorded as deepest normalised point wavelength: 558.300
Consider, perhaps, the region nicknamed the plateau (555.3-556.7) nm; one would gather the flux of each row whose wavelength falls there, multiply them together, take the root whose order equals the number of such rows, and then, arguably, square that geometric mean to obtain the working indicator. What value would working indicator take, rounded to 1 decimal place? 23.4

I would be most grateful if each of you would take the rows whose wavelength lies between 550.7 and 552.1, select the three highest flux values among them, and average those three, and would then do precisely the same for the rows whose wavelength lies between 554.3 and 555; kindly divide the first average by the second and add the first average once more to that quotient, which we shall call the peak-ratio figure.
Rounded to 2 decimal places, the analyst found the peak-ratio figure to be 5.98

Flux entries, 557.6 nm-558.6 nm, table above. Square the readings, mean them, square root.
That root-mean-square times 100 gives 477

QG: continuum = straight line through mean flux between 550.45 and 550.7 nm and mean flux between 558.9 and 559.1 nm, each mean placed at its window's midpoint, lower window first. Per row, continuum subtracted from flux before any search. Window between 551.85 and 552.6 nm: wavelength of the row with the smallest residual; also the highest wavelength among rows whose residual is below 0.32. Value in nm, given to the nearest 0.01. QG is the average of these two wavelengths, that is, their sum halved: 552.54 nm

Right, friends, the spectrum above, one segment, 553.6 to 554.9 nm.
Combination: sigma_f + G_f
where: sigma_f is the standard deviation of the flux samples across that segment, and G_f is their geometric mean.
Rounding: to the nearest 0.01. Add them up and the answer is 5.08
